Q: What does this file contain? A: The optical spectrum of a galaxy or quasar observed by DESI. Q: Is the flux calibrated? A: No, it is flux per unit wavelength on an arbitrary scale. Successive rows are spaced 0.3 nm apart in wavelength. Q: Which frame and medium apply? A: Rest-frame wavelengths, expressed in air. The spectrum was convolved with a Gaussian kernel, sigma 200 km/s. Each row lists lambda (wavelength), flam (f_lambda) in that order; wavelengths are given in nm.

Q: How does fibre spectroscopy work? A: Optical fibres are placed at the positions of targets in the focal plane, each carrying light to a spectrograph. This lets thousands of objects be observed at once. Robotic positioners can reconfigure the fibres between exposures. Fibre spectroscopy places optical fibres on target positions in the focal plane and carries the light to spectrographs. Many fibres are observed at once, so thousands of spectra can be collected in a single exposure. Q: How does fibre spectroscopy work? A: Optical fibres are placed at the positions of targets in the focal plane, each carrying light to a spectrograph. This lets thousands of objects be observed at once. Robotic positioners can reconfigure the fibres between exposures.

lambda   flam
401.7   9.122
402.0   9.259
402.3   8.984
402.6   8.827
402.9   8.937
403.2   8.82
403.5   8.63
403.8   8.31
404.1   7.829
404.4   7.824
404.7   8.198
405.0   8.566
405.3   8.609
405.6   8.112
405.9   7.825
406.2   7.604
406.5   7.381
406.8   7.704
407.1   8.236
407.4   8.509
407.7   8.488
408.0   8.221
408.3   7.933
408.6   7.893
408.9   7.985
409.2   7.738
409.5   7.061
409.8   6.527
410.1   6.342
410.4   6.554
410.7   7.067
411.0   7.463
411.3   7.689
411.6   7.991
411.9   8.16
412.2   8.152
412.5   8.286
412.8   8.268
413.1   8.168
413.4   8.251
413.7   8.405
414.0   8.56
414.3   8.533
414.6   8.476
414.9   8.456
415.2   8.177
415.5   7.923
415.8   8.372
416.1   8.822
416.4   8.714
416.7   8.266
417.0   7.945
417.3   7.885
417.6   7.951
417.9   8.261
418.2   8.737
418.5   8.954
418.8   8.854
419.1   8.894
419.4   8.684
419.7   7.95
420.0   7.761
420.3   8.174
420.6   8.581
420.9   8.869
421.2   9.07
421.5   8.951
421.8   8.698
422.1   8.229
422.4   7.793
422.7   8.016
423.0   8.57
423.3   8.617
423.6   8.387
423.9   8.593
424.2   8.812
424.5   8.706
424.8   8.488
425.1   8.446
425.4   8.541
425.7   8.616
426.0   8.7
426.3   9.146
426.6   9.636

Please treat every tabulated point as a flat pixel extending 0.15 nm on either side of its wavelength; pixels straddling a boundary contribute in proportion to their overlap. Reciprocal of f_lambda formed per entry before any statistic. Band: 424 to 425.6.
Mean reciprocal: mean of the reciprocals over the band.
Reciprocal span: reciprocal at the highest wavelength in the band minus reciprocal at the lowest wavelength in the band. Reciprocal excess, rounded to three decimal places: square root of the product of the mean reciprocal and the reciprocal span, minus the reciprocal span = 0.017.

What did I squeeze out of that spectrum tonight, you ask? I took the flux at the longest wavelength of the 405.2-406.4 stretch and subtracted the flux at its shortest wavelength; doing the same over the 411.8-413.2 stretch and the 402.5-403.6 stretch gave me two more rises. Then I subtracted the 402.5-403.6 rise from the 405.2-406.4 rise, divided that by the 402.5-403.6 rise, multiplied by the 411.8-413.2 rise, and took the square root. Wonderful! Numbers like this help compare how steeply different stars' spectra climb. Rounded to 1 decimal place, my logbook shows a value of 0.2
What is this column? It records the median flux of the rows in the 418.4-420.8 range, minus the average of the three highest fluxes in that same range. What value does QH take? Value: -0.27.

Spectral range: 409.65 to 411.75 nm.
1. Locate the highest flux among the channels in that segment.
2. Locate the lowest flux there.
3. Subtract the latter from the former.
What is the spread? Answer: 1.6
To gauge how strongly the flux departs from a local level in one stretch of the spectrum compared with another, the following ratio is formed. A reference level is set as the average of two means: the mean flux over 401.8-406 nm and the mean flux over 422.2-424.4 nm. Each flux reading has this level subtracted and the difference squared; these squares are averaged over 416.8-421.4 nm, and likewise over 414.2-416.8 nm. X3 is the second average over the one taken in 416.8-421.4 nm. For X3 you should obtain 0.3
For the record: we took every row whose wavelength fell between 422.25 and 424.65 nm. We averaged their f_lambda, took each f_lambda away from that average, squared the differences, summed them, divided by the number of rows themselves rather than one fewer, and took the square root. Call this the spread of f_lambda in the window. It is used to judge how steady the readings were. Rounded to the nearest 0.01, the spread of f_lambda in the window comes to 0.33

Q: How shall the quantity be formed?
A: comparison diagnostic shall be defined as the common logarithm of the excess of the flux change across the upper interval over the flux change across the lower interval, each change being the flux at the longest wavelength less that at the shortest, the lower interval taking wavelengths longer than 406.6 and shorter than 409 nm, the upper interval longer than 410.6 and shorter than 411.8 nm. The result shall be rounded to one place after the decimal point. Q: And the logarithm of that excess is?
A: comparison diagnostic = -0.2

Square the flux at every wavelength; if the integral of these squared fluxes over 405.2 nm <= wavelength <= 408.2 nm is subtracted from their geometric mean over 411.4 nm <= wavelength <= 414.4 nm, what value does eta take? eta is -127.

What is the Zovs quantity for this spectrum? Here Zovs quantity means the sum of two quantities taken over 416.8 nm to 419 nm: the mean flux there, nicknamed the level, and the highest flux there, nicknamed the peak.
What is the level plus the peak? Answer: 17.3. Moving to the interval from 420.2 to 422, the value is 17.8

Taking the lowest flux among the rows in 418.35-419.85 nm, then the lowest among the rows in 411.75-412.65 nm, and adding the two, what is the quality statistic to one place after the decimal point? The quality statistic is 16.1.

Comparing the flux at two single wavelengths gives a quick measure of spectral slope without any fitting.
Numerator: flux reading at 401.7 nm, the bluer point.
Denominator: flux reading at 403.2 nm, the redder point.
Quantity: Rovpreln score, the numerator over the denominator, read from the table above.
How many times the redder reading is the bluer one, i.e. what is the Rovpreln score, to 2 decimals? 1.03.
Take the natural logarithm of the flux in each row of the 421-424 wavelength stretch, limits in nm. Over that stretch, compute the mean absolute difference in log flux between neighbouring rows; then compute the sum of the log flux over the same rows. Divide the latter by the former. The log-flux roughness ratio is 634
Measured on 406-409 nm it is 723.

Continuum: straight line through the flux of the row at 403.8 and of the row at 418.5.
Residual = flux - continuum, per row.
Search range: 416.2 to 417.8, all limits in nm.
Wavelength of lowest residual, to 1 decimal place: 417.3 nm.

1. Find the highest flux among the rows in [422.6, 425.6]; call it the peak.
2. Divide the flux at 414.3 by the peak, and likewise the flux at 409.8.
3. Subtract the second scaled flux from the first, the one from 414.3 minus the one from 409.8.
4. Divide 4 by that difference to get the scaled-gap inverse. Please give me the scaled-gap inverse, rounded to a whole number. 18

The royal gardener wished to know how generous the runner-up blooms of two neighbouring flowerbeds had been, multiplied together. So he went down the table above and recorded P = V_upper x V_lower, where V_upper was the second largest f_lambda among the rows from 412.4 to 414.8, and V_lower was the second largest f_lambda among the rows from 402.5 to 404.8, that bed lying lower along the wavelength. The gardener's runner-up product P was 75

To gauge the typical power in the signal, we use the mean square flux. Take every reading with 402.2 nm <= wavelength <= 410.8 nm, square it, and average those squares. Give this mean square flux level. 63.8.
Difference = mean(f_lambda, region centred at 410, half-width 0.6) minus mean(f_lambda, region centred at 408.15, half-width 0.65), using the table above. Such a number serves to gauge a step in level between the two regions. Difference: -1.5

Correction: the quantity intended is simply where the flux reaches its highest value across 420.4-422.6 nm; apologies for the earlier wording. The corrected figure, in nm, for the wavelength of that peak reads 421.2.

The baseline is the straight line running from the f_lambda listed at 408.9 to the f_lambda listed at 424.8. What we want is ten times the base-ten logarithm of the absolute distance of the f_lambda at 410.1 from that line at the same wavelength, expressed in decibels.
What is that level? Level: 2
